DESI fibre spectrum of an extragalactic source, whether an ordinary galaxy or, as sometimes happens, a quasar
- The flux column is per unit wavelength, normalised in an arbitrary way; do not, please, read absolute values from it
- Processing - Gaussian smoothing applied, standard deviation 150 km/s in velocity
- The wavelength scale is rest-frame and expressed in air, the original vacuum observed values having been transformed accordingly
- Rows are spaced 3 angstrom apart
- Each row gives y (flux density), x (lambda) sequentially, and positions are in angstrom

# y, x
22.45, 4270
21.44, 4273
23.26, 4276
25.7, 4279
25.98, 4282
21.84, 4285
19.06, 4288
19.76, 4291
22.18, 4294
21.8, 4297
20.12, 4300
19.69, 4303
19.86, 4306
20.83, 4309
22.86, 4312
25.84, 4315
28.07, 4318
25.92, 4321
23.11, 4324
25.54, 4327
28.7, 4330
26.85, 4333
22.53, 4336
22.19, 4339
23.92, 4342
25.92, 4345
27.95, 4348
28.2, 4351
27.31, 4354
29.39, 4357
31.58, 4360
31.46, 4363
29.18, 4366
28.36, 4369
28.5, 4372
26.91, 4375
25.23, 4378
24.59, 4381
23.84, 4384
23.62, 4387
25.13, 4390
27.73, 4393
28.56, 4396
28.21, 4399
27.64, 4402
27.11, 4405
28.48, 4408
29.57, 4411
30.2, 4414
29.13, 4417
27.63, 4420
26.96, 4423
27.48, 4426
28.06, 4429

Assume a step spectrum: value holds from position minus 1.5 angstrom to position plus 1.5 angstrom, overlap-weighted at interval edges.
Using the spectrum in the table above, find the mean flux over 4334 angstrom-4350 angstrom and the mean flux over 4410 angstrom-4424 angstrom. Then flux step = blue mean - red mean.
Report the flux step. -4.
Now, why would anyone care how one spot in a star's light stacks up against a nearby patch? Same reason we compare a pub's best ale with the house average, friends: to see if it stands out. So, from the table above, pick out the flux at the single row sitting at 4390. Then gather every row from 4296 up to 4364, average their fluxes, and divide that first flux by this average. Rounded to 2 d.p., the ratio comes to 1.00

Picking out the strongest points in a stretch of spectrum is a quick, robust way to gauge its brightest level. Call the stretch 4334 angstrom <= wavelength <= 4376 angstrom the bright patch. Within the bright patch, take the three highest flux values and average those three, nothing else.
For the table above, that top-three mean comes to 30.8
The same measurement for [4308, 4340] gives 27.9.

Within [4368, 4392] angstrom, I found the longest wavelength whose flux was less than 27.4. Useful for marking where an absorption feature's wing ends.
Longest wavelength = 4390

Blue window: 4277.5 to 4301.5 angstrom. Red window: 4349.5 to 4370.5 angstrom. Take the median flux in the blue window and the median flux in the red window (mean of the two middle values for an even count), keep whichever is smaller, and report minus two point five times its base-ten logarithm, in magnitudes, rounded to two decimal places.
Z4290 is -3.35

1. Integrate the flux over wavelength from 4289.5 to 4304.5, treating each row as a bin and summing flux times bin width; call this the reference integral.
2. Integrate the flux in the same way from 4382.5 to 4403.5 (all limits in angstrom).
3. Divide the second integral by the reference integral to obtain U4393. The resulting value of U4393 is 1.8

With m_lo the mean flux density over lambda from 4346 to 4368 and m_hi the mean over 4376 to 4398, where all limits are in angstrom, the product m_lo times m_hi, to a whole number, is 748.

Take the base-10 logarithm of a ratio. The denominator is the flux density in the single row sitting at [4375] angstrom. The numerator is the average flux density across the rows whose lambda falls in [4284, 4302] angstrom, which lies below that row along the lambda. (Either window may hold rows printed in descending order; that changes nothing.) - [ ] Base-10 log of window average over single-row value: -0.11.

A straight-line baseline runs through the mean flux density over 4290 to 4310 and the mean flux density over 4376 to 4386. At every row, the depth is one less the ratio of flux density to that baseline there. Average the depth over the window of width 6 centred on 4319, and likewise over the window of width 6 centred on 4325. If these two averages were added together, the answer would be -0.366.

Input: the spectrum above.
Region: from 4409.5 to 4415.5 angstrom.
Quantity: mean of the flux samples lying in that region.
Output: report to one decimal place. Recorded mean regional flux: 29.9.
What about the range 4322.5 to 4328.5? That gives 24.3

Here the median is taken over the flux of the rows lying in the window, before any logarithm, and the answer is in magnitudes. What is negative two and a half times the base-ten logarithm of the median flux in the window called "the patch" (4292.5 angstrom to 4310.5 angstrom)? -3.28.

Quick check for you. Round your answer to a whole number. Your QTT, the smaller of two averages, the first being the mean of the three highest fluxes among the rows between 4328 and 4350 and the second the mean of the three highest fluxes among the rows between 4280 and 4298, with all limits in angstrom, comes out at 23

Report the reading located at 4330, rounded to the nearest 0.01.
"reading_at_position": 28.70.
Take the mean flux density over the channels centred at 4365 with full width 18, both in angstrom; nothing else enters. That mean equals 29.7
